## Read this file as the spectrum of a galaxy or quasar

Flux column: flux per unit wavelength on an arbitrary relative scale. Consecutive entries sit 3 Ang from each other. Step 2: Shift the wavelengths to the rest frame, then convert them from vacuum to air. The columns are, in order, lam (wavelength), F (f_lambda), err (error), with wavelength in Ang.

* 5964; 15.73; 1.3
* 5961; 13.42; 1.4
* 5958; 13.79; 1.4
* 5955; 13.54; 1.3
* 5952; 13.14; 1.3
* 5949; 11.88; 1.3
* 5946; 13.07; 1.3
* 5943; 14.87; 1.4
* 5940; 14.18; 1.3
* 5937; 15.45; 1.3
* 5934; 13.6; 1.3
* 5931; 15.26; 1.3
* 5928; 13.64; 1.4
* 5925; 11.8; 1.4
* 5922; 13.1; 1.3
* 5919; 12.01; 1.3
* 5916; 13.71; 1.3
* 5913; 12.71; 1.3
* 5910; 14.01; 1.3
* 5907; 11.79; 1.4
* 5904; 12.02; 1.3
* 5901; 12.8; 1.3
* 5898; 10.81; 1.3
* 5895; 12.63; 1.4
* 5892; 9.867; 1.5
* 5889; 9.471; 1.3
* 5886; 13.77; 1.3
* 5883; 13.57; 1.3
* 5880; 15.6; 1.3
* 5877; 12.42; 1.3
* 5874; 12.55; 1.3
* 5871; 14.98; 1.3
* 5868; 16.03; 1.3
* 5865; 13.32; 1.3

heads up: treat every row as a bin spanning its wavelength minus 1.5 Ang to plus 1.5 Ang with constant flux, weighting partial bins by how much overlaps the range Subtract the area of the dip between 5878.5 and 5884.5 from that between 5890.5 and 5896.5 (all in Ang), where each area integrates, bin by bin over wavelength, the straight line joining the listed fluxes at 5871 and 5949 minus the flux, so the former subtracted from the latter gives 17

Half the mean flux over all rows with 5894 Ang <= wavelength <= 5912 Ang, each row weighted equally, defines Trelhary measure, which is 6.17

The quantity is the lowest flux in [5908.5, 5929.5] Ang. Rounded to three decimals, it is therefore 11.800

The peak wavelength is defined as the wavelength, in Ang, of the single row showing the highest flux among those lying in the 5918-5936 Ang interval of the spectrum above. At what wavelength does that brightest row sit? 5931 Ang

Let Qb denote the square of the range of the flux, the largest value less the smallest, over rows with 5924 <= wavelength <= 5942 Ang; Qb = 13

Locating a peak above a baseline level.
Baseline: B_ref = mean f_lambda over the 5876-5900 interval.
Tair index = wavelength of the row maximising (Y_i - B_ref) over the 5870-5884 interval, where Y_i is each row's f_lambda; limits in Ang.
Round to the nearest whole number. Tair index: 5880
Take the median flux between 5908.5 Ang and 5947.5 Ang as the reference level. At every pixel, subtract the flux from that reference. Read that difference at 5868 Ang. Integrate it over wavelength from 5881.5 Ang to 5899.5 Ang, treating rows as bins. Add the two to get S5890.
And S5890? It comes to 33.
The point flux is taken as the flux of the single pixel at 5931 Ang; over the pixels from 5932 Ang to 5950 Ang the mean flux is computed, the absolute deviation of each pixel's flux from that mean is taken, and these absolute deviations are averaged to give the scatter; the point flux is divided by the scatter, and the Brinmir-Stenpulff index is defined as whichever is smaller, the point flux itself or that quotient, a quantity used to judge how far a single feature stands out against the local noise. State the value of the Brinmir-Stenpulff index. 15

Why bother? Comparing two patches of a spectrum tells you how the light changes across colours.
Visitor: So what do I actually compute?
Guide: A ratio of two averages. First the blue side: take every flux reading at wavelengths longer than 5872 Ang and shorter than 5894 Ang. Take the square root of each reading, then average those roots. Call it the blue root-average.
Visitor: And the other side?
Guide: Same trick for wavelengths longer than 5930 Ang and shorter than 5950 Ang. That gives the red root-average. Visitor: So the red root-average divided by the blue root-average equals 1.06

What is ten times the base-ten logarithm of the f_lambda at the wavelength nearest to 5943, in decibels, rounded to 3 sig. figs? 11.7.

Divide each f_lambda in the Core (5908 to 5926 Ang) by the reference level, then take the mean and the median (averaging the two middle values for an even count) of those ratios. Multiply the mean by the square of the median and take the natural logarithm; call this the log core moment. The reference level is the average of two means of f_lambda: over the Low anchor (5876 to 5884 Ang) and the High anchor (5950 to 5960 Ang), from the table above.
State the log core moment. -0.18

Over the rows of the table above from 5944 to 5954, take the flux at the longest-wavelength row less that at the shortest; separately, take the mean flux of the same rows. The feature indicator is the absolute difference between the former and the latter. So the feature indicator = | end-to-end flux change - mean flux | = 13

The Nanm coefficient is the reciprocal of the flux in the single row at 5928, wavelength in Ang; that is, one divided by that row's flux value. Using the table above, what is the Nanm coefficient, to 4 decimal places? 0.0733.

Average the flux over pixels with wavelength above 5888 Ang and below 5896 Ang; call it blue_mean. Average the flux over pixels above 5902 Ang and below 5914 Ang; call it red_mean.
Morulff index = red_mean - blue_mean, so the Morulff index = 2.0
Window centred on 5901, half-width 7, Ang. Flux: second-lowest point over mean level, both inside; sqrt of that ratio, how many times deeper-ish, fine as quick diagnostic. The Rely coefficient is 0.991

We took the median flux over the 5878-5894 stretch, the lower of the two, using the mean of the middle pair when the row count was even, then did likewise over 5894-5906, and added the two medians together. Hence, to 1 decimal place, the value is 25.9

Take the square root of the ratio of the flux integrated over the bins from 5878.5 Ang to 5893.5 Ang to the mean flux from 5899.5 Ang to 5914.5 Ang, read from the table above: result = 3.8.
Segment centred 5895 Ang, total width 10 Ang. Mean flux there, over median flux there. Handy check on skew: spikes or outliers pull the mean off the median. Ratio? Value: 1.03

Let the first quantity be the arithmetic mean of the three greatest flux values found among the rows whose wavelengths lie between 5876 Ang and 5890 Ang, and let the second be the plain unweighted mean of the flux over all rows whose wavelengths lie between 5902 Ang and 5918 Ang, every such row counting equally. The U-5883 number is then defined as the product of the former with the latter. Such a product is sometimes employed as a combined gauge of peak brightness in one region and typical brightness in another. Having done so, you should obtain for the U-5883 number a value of 184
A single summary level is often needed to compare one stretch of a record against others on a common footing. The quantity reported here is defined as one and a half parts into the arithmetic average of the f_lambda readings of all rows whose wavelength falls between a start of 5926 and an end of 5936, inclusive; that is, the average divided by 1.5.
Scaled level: 9.4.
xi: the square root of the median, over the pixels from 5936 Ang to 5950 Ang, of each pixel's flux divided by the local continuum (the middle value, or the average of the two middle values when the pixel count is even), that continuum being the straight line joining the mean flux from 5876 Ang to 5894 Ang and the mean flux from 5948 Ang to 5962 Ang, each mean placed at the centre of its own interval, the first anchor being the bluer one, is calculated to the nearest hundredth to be 1.04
